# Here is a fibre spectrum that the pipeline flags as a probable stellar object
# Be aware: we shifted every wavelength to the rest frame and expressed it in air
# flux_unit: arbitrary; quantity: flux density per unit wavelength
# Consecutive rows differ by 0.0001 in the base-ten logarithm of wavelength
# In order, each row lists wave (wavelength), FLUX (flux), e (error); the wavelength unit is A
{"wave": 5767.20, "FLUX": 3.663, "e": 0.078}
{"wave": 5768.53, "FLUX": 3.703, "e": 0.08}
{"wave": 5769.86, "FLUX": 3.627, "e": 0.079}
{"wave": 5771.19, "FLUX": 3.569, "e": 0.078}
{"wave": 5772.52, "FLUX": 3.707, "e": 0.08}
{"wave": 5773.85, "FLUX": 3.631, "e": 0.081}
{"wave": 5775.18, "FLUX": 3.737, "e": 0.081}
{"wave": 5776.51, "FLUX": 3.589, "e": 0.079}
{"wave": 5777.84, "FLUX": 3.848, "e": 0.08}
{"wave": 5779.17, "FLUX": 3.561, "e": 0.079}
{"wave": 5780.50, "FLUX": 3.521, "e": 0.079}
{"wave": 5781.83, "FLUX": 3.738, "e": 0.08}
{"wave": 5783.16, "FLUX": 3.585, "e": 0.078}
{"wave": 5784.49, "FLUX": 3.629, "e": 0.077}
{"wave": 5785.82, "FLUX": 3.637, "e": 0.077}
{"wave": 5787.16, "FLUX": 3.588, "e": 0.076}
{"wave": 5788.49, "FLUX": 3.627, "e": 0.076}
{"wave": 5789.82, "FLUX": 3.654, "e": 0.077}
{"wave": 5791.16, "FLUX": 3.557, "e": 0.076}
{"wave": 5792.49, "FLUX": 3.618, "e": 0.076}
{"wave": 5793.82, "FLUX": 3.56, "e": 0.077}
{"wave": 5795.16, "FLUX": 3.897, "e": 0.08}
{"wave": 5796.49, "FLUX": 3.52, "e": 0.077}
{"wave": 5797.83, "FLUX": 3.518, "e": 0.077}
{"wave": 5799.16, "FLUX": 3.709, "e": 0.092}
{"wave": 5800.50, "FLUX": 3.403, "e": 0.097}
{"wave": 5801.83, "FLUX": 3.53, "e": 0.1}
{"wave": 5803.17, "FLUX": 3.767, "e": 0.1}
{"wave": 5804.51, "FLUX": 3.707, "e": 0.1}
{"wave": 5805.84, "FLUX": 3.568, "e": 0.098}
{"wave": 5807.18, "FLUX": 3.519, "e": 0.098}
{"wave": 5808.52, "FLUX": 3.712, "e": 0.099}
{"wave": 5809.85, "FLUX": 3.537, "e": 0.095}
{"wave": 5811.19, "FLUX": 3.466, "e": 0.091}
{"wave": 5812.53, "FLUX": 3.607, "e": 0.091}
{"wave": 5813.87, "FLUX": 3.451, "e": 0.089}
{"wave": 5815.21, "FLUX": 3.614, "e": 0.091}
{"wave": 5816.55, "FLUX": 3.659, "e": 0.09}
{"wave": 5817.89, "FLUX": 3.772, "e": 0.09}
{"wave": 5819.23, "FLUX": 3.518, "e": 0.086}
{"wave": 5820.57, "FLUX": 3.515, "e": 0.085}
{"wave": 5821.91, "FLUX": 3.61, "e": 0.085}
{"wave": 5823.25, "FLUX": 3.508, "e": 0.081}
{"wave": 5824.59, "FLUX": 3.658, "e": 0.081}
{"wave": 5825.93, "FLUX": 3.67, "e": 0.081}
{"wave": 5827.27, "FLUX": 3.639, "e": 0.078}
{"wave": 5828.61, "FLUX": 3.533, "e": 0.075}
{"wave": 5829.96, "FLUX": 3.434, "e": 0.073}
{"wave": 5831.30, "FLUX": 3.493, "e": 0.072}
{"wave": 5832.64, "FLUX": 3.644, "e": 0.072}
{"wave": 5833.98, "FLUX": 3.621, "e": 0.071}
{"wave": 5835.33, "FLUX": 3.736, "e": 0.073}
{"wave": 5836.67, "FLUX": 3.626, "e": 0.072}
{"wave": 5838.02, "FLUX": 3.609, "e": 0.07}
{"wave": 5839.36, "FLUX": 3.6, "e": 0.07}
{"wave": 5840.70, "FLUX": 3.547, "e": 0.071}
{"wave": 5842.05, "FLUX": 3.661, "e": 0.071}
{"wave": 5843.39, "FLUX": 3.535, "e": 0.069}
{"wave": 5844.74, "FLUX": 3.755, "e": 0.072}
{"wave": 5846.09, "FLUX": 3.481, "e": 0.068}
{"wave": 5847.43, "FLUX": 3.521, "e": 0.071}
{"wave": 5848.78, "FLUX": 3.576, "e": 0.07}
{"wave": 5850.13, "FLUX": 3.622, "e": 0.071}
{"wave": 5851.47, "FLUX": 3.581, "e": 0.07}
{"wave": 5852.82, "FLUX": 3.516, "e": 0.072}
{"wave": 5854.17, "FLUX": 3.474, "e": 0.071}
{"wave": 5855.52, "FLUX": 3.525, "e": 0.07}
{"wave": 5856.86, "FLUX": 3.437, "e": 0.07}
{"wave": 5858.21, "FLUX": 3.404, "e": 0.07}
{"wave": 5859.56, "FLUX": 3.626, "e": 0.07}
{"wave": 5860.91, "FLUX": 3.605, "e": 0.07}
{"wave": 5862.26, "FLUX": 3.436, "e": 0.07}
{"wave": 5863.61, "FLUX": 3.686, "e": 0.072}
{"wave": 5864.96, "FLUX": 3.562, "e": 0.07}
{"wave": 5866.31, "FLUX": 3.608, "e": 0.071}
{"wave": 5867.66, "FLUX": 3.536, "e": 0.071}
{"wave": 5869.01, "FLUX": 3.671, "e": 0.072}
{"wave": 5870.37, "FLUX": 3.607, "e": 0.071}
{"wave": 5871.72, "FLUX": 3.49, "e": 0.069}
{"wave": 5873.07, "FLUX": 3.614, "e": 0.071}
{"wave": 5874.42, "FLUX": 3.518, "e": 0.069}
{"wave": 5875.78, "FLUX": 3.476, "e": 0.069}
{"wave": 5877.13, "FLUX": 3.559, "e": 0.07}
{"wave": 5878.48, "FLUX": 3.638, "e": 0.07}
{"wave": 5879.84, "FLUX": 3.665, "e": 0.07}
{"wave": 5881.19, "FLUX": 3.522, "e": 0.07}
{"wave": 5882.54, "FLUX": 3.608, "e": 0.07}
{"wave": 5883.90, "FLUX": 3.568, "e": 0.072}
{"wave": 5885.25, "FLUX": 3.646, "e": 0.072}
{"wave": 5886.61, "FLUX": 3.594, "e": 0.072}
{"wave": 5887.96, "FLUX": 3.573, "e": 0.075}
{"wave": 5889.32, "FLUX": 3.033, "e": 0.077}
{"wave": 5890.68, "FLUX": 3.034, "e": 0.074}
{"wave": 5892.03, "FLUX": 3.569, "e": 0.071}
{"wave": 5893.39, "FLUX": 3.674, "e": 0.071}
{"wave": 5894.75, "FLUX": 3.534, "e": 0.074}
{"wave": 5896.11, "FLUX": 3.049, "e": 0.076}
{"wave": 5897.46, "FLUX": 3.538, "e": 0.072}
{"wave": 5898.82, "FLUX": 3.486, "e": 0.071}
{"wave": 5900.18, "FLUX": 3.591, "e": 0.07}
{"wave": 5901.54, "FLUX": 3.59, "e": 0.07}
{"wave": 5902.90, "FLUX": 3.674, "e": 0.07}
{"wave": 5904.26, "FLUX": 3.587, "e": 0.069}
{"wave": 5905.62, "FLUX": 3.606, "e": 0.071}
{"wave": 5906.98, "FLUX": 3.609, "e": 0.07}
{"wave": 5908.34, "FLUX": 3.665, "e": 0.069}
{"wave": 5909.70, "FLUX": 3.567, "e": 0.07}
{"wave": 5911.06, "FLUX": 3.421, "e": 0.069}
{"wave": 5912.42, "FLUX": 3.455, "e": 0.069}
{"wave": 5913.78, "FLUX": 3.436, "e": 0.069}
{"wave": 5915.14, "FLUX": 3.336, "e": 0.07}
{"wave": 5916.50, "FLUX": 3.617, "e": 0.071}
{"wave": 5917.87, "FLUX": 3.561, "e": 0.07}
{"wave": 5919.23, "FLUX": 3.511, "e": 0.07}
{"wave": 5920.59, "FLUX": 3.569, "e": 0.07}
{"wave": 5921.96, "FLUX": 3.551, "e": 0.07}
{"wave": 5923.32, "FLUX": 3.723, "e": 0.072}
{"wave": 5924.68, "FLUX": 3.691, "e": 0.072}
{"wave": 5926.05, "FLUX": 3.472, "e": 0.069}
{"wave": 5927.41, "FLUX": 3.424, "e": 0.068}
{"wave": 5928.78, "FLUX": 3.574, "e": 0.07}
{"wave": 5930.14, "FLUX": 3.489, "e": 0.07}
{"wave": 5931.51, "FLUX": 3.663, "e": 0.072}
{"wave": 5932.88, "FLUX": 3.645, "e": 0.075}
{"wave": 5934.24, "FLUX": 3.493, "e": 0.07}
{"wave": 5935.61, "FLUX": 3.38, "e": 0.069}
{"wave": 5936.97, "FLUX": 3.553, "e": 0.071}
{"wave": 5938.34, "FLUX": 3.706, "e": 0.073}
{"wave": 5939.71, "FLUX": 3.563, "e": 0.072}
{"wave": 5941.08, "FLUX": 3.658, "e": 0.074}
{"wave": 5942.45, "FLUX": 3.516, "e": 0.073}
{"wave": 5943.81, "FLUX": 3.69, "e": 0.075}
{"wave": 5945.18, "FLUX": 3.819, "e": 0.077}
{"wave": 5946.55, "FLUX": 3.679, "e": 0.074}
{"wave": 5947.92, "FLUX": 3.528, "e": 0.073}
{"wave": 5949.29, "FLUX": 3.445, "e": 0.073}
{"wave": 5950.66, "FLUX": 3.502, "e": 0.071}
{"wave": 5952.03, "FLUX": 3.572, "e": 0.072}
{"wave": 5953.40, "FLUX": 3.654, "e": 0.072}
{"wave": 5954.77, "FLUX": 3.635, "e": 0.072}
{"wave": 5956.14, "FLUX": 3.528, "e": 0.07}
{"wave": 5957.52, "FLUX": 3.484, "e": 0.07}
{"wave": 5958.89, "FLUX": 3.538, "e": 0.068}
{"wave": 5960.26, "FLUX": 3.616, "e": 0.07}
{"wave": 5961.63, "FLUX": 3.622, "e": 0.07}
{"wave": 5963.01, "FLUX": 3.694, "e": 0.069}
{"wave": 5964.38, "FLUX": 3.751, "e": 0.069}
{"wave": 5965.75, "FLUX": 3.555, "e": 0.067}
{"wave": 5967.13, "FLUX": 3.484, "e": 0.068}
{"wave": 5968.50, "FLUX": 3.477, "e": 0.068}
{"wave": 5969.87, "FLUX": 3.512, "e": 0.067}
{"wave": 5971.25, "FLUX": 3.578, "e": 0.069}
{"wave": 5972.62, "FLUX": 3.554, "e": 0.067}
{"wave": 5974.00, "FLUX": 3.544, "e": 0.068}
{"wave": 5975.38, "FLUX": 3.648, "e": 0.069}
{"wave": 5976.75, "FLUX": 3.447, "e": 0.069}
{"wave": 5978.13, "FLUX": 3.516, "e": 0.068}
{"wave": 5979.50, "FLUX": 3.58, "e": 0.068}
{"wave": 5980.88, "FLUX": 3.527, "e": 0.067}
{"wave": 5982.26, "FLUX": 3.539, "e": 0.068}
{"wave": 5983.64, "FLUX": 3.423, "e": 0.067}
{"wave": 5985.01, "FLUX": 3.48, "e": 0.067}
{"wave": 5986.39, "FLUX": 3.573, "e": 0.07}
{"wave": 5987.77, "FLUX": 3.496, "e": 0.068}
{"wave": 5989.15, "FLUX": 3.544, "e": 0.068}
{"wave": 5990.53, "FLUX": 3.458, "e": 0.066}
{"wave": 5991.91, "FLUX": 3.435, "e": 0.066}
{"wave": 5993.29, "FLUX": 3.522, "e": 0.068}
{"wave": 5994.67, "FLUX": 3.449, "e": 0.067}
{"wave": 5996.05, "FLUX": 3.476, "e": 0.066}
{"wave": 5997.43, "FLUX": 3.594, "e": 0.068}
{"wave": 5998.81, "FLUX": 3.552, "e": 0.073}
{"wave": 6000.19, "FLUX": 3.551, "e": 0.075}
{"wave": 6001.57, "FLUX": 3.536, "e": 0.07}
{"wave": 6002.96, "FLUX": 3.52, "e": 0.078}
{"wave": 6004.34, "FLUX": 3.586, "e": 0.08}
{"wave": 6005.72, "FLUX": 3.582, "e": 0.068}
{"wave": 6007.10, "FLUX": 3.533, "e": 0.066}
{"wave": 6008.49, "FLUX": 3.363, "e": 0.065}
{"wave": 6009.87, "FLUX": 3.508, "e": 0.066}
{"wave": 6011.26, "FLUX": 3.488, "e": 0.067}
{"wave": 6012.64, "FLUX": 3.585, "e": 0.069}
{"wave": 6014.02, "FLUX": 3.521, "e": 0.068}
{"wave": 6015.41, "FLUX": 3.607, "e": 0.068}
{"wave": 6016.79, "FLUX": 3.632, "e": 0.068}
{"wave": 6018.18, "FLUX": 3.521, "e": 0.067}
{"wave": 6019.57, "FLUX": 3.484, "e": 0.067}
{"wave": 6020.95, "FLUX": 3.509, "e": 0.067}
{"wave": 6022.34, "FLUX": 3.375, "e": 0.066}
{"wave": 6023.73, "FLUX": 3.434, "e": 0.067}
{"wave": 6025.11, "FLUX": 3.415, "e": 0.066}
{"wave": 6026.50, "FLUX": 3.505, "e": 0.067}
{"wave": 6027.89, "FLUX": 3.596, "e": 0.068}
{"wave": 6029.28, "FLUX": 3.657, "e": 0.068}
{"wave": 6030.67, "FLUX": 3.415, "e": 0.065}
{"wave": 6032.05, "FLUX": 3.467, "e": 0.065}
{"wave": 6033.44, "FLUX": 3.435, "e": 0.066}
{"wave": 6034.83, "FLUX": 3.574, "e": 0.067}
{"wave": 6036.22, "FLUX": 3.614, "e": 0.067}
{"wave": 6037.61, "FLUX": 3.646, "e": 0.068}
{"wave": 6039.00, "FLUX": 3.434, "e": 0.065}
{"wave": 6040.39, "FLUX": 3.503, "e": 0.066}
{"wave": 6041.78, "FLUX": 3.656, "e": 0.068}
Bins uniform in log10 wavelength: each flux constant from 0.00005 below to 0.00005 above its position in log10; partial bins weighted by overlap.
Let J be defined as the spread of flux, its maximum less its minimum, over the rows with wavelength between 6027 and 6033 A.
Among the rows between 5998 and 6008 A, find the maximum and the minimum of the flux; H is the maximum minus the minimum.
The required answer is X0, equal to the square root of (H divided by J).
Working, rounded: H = 0.07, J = 0.242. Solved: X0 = 0.5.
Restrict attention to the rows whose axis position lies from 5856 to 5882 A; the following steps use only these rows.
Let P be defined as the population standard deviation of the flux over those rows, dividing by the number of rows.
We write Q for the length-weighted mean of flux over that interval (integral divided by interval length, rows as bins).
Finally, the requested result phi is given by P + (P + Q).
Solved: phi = 3.73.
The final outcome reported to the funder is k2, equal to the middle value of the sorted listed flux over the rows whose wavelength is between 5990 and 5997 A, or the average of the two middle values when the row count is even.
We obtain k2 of 3.46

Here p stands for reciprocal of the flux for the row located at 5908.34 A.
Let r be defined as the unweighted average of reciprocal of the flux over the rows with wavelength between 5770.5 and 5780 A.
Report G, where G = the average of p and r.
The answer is 0.273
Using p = 0.273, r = 0.273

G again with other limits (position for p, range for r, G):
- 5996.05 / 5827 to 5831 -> 0.285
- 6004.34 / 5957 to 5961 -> 0.280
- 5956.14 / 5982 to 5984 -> 0.285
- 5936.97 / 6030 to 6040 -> 0.283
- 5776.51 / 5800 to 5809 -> 0.278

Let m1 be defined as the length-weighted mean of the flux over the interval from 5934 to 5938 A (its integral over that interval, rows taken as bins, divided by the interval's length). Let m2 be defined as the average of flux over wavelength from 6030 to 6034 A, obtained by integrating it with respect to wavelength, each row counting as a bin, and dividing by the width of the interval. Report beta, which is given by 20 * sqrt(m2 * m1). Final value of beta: 69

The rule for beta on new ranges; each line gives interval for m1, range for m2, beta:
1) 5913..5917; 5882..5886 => 71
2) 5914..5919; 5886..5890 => 69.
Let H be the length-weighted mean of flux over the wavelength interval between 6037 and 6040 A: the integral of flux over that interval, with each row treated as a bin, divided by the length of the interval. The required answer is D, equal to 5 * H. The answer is 17.7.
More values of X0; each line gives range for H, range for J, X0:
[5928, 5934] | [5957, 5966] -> 0.8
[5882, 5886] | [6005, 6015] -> 0.6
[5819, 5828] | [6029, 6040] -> 0.8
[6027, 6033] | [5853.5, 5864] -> 0.9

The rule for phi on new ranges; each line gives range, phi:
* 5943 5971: 3.79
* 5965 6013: 3.63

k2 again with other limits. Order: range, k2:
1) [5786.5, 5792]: 3.61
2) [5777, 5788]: 3.61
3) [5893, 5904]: 3.56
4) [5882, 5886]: 3.61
